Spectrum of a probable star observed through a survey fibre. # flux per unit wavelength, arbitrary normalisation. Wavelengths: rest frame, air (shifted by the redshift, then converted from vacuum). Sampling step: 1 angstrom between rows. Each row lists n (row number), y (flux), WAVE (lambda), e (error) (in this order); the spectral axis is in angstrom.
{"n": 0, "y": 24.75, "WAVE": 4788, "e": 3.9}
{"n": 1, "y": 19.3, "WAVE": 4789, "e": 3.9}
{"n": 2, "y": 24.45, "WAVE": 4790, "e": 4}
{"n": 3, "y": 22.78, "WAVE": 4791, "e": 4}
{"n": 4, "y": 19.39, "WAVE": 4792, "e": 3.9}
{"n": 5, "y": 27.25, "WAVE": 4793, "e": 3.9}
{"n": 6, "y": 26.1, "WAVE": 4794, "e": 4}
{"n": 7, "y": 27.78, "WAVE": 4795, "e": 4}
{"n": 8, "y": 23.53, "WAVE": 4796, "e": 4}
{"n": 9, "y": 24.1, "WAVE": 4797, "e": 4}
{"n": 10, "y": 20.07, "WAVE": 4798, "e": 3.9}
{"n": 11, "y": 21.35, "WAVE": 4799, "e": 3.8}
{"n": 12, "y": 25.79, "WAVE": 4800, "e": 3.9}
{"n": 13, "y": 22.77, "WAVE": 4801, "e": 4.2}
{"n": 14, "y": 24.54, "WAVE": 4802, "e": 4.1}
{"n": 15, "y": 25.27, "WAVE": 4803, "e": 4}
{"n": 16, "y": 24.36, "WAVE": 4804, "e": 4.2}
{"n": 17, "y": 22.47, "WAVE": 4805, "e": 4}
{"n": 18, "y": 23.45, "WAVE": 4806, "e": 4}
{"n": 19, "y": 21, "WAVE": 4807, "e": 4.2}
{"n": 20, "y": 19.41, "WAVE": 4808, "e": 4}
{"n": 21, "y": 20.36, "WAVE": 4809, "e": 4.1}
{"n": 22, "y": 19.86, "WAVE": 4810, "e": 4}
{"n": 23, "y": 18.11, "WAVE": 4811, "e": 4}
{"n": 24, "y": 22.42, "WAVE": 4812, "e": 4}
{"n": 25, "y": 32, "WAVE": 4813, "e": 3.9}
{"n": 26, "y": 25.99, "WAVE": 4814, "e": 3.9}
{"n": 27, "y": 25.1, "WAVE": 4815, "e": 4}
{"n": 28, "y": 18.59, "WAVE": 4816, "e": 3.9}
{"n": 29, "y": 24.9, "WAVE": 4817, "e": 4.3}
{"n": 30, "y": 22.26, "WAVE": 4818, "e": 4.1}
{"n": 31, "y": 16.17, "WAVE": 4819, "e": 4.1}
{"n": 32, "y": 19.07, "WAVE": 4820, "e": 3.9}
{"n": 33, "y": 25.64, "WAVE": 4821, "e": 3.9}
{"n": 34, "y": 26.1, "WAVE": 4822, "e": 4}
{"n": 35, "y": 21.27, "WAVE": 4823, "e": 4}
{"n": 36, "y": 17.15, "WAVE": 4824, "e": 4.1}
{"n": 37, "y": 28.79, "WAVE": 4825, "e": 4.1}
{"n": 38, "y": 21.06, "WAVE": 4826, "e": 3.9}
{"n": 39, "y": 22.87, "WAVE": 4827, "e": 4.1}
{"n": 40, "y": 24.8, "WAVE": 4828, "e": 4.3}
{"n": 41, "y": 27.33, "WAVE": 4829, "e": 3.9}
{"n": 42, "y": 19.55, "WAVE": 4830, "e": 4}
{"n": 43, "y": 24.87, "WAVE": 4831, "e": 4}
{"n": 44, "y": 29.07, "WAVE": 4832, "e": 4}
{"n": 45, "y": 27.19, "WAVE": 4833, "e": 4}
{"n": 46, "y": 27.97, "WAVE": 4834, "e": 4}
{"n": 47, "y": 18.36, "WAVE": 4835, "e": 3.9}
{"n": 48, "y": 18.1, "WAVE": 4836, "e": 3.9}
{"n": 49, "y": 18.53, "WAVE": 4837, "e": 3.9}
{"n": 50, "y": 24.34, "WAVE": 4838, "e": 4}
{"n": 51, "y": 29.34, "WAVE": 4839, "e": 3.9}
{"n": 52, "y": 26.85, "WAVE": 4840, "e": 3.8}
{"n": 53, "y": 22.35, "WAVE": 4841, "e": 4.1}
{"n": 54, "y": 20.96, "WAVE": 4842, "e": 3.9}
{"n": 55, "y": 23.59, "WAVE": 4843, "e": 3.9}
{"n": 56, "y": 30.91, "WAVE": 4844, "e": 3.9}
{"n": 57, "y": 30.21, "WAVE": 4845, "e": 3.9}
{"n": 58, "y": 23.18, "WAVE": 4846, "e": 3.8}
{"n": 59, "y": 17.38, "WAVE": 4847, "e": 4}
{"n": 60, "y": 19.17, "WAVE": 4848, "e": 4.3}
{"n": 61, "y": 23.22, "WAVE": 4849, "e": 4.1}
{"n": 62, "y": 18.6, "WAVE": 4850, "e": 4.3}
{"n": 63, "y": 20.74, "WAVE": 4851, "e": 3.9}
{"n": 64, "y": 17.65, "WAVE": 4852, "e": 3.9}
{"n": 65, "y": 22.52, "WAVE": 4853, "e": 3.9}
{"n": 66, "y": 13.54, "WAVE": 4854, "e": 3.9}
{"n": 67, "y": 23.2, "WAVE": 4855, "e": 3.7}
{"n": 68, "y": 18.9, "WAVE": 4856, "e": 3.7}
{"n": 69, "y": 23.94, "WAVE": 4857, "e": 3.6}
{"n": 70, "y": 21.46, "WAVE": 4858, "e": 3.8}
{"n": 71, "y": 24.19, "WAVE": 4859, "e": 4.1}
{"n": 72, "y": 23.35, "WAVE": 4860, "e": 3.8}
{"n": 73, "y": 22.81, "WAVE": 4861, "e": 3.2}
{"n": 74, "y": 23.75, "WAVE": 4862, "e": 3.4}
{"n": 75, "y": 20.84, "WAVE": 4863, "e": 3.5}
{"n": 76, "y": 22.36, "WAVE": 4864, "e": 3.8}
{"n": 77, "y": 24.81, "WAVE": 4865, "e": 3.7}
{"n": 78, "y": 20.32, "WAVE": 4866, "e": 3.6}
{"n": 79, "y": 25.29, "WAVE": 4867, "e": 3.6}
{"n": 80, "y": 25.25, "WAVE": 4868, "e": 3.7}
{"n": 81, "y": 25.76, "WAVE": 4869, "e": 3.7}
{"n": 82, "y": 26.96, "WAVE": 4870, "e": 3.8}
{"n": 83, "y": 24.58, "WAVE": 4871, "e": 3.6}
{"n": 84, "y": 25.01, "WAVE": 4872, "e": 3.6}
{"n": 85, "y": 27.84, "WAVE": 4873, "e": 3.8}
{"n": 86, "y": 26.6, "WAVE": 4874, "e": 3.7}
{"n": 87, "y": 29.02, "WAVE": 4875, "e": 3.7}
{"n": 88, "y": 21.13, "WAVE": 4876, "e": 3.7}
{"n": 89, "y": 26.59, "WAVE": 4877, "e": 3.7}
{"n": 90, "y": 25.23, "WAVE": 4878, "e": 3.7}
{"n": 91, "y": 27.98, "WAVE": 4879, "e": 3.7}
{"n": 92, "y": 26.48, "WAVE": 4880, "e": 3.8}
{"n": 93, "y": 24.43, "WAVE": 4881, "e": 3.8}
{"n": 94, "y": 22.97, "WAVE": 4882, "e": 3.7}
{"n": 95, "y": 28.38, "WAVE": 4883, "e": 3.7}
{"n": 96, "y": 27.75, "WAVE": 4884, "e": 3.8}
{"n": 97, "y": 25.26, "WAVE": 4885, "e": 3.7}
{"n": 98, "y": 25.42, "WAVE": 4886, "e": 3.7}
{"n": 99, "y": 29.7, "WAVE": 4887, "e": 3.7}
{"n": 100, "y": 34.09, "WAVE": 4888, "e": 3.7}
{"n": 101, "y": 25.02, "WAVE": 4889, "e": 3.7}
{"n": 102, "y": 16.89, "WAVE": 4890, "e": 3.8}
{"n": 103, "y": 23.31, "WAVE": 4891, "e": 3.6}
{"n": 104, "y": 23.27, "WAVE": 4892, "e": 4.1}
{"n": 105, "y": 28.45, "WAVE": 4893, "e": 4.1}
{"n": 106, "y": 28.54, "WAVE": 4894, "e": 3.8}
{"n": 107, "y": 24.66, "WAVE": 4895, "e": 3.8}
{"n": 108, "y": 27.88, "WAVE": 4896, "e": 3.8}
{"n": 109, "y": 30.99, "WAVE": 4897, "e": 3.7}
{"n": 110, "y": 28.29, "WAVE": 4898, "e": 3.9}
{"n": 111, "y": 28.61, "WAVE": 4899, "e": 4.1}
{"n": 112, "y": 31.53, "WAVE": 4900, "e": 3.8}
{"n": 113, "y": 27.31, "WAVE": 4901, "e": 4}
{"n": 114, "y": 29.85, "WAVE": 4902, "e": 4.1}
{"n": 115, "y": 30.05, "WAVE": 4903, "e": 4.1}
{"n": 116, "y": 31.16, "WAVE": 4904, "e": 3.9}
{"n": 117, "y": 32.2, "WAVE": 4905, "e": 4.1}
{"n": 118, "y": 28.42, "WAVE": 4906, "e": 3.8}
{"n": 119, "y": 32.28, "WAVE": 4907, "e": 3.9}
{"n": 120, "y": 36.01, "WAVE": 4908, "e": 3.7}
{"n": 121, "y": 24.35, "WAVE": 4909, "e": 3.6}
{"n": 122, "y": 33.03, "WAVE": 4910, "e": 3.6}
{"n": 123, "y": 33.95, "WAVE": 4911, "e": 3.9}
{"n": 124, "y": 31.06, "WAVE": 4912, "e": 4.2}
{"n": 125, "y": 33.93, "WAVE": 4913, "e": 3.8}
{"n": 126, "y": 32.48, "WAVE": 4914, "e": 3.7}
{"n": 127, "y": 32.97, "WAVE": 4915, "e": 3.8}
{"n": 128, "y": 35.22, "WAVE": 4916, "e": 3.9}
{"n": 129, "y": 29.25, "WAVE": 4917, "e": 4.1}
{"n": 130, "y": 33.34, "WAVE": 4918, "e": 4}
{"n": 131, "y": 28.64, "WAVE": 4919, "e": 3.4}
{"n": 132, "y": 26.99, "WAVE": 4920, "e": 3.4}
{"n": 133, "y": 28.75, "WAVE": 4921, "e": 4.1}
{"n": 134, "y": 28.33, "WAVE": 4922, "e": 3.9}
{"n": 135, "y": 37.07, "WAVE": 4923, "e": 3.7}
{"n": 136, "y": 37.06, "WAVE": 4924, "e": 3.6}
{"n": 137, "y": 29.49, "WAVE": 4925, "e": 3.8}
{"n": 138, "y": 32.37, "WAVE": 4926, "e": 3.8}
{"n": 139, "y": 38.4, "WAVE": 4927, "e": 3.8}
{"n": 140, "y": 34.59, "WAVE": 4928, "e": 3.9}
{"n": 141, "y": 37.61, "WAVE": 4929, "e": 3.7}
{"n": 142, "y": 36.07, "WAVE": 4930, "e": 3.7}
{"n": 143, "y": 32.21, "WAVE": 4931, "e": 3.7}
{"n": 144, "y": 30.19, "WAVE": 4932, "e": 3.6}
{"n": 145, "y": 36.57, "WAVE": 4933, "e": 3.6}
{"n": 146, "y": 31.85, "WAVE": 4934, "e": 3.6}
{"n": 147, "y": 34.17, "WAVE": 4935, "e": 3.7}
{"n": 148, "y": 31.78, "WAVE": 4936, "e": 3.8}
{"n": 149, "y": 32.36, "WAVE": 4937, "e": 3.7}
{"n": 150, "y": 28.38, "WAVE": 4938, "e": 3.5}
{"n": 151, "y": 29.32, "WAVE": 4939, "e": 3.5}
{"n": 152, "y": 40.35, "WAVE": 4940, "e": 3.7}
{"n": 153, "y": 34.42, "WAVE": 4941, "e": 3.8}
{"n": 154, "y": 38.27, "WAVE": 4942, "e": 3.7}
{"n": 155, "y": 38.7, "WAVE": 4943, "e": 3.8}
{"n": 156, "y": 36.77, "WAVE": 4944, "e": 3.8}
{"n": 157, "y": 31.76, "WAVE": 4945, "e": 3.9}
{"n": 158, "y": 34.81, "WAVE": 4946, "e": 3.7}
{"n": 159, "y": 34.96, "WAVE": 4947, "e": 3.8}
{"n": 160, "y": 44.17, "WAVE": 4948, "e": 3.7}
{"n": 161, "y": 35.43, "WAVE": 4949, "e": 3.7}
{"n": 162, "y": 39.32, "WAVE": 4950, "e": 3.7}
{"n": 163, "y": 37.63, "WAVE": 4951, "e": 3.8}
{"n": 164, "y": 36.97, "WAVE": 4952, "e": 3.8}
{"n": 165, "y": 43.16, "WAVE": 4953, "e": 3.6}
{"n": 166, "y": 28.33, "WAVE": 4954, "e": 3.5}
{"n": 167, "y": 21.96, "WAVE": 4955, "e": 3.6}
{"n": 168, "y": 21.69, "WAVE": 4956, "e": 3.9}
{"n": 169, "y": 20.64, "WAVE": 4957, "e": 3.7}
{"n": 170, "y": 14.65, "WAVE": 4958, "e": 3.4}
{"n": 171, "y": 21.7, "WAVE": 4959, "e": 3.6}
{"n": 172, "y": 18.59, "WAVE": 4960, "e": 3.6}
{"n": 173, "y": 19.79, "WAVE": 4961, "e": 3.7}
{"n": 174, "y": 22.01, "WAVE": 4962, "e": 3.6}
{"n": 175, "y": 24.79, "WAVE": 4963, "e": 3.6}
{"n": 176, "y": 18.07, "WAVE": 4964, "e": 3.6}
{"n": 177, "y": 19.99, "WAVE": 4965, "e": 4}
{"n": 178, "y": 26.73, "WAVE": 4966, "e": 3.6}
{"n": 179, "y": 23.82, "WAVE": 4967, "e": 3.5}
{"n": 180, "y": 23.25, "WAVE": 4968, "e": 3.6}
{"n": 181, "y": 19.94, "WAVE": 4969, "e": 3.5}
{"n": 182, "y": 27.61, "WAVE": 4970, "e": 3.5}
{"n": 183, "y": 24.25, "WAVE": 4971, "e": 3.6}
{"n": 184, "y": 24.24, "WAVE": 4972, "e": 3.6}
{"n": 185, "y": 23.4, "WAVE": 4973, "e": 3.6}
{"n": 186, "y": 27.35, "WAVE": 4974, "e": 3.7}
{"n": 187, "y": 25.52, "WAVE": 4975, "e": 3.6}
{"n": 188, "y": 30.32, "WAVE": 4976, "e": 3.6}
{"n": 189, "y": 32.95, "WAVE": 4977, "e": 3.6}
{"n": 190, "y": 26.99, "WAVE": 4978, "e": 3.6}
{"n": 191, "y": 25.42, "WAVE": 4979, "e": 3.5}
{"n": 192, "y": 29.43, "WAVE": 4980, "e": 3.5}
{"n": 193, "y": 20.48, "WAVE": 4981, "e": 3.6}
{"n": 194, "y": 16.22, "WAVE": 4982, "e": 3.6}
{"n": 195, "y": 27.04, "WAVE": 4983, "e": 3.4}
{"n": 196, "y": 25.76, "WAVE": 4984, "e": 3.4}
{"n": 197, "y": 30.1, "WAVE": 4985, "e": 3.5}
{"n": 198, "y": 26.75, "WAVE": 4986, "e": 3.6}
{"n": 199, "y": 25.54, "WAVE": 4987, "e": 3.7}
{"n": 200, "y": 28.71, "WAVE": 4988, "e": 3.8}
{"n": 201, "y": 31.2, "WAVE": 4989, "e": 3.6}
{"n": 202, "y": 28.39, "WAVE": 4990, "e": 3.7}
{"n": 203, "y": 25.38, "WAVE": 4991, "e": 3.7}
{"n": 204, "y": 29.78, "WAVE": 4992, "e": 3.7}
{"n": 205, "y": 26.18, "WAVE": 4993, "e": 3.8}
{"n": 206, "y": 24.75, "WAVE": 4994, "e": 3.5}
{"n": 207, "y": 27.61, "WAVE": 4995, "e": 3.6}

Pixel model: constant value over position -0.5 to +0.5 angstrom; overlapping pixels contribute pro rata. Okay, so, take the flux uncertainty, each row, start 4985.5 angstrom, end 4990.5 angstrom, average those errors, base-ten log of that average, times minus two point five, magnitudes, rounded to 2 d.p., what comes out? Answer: -1.41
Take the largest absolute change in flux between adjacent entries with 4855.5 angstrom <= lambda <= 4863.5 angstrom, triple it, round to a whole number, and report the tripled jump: 15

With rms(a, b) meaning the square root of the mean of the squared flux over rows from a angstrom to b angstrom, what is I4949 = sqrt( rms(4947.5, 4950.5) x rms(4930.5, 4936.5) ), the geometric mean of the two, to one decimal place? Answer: 36.2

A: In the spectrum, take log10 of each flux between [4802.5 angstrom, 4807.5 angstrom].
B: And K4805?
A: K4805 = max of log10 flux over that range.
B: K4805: 1.40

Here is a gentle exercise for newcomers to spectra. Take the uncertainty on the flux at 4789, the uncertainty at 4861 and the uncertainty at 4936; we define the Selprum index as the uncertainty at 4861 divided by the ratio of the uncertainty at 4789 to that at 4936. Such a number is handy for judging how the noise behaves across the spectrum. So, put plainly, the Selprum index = 3.12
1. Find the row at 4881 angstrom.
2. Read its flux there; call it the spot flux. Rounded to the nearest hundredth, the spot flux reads 24.43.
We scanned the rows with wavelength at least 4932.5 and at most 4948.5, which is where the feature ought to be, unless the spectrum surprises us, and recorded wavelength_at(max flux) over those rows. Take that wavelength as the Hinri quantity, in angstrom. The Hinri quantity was 4948 angstrom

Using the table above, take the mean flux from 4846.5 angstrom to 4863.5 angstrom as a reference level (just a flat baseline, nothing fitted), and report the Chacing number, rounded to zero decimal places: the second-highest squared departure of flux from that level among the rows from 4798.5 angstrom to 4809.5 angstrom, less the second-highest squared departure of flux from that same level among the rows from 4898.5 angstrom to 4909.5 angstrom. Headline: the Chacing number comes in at -110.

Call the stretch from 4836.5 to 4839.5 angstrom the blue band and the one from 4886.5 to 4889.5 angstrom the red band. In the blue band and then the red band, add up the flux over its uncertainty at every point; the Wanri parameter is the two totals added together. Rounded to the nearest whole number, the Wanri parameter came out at 42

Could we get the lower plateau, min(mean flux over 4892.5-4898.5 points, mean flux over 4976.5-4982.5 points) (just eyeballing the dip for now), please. 25.2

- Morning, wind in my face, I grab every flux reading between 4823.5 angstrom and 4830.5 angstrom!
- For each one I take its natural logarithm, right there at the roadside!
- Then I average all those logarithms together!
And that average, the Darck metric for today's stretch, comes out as 3.12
